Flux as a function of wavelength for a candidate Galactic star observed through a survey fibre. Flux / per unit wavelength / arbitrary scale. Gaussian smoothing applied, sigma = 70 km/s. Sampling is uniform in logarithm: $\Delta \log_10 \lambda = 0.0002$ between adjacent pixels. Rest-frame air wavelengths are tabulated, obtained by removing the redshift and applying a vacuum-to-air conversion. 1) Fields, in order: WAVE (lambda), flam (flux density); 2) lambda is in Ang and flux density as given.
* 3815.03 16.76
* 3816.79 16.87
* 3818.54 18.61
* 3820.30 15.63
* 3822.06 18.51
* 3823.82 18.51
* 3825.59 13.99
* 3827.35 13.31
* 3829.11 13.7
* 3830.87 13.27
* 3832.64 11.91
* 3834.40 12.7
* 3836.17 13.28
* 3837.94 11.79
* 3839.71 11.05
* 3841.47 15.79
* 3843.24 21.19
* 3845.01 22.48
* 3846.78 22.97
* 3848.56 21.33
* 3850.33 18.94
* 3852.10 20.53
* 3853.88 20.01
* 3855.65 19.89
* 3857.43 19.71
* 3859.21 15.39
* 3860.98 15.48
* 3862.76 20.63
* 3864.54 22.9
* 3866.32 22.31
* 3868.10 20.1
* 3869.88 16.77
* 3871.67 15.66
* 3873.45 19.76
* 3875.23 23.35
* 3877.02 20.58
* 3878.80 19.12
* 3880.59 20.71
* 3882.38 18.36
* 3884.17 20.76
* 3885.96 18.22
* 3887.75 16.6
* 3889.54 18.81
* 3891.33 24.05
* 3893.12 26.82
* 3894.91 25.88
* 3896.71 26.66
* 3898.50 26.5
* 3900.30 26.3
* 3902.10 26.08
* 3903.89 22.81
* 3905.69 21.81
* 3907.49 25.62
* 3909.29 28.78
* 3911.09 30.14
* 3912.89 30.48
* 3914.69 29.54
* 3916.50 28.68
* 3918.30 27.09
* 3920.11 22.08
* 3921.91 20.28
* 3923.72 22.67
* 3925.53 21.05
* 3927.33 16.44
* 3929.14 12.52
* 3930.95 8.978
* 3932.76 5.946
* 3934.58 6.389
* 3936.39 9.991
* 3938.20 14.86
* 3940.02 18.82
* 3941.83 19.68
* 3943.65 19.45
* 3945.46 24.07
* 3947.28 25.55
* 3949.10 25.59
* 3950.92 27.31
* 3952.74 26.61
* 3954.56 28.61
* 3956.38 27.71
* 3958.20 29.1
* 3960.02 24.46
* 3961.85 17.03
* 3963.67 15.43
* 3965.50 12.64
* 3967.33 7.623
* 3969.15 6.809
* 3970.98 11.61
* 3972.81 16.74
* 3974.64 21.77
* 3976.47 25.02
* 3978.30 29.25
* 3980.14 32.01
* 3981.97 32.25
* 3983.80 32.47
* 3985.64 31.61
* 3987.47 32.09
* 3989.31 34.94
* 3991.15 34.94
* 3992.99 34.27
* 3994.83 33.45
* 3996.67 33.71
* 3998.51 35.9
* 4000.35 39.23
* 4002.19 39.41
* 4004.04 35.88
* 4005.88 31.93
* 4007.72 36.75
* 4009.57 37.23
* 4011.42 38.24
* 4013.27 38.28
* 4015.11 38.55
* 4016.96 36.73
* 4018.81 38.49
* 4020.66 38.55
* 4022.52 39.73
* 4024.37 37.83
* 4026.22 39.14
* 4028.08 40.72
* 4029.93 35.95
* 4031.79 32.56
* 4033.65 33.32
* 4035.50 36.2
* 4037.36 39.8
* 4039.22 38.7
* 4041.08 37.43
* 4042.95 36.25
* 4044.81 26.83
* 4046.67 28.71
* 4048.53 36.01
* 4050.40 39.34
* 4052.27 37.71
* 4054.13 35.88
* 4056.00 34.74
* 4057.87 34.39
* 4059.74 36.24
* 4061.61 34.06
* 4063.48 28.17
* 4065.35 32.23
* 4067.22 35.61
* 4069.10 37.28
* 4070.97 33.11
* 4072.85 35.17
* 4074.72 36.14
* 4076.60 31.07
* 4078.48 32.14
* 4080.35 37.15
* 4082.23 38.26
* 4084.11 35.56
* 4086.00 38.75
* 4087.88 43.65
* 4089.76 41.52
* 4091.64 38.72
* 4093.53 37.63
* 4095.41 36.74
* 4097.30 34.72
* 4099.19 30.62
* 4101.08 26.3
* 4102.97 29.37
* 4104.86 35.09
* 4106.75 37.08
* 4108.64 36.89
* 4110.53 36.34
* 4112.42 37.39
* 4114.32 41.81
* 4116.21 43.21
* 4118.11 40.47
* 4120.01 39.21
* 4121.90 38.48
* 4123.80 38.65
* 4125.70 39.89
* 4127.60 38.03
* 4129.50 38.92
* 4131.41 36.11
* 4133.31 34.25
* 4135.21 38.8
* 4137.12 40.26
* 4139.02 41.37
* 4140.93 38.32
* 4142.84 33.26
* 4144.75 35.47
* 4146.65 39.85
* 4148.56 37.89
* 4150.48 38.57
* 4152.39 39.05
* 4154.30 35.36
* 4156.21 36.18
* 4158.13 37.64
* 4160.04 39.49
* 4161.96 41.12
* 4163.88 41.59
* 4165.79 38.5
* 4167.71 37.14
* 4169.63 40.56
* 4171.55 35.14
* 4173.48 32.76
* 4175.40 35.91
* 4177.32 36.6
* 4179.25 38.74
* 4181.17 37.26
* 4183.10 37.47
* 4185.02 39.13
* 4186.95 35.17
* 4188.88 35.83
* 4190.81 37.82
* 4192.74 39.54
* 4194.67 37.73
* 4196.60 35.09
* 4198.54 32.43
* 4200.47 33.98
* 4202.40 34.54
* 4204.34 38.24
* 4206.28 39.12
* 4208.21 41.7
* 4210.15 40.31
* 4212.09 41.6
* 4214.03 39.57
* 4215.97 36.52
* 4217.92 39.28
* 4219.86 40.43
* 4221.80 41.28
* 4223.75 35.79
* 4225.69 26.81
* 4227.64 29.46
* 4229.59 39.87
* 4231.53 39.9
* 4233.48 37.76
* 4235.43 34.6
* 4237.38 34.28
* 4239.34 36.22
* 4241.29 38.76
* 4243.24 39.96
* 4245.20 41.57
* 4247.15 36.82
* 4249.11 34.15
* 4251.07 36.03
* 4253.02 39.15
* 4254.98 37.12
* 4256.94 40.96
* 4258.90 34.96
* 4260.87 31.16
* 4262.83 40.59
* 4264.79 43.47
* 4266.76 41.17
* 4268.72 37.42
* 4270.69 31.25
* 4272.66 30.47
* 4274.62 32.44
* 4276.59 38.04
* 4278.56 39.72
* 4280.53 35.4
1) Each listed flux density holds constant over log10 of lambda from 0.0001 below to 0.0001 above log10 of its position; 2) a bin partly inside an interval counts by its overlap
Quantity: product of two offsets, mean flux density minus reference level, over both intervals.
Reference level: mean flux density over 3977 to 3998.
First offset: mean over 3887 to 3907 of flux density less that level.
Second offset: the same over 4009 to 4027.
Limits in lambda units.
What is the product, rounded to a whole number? -49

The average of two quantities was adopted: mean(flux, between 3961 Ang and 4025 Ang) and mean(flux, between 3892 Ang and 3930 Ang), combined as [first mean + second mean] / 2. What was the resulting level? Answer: 27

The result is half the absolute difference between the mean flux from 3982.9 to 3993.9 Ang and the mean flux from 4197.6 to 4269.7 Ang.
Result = 2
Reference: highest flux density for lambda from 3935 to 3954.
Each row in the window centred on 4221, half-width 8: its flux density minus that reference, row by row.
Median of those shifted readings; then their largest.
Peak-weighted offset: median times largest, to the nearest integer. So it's 148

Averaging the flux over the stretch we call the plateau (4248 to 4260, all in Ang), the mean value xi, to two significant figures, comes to 37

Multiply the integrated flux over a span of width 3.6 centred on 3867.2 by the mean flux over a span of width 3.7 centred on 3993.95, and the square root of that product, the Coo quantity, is 51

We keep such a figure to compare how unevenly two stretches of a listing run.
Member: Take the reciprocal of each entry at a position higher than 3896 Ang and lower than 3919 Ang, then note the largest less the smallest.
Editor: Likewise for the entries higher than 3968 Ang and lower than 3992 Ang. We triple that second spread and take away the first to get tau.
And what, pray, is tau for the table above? 0.34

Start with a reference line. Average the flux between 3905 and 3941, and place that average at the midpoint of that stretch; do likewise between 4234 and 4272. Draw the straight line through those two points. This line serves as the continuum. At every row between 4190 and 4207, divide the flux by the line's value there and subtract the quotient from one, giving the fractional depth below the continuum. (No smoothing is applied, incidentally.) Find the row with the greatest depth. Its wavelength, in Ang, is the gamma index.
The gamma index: 4198.54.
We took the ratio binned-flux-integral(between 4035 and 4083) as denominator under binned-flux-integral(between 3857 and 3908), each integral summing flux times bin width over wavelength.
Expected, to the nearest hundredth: 0.65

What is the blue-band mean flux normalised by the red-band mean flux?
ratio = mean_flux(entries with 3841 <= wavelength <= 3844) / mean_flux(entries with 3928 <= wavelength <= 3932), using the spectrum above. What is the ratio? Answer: 1.7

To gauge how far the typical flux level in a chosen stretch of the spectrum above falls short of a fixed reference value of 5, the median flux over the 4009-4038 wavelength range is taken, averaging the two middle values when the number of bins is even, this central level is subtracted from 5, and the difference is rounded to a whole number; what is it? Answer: -33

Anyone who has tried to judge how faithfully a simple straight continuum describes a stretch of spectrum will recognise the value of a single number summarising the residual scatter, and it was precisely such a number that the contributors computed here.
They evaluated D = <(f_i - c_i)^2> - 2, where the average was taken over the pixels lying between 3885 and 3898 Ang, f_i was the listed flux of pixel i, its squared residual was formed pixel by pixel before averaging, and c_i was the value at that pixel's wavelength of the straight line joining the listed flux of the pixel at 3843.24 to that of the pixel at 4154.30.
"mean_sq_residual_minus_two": 14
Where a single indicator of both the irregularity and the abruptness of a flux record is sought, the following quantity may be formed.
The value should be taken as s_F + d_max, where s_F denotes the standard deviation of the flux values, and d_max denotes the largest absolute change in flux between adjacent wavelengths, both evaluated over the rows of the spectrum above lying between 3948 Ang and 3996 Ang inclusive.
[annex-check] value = 16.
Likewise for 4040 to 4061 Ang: 13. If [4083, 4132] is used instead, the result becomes 10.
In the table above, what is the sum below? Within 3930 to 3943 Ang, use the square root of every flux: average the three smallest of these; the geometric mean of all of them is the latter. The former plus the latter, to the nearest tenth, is 6.0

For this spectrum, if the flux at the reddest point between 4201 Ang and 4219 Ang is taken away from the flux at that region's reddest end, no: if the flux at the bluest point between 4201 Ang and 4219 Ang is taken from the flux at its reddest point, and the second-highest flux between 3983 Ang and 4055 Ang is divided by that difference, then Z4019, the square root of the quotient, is 2.9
